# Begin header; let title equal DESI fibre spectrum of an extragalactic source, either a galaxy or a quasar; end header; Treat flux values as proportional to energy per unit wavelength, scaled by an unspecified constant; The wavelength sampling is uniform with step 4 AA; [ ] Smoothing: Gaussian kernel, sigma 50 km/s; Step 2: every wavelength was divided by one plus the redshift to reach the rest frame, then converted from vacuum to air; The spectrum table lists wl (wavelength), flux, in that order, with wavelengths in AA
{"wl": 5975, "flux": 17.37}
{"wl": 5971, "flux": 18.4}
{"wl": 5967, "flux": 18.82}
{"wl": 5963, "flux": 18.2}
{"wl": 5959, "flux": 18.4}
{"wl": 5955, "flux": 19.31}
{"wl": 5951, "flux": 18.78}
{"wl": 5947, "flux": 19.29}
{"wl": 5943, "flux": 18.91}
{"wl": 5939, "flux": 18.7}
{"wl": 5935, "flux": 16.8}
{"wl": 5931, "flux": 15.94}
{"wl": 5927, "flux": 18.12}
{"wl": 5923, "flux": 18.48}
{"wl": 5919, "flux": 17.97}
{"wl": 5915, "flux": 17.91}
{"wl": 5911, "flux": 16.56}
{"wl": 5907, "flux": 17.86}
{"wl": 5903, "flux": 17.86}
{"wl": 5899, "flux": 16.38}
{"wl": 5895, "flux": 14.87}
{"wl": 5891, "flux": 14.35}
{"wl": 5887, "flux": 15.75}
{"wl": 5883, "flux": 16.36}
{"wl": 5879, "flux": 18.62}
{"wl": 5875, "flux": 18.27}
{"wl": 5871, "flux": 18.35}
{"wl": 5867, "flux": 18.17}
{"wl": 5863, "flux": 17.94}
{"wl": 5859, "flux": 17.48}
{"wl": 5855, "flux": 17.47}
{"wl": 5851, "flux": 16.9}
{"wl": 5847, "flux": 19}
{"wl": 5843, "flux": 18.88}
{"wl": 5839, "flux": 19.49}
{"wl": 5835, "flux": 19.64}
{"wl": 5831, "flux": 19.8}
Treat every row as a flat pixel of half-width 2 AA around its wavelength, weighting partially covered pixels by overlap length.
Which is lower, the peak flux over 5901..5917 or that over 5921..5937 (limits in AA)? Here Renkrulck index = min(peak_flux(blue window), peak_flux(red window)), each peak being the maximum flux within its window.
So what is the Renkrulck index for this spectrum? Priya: 17.9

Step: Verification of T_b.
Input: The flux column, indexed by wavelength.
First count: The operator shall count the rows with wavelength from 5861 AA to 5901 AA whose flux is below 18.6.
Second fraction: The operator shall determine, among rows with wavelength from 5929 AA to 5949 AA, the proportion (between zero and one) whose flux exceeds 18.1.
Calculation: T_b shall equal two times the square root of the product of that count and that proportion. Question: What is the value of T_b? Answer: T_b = 4.6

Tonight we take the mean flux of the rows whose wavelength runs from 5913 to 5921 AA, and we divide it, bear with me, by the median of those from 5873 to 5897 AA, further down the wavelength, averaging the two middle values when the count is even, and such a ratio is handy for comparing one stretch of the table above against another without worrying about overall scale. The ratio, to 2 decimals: 1.12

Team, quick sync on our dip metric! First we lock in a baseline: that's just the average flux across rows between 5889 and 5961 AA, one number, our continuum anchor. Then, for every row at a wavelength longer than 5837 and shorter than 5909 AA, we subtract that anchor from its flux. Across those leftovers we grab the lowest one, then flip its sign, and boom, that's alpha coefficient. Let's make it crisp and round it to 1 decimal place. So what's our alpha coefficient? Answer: 3.2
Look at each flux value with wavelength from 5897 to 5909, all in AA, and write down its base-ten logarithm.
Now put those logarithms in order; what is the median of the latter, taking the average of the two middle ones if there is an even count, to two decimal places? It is 1.25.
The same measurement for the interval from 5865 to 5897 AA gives 1.24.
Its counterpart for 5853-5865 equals 1.24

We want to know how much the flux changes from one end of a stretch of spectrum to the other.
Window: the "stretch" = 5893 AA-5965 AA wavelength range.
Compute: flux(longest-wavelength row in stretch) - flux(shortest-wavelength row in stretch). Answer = 3.3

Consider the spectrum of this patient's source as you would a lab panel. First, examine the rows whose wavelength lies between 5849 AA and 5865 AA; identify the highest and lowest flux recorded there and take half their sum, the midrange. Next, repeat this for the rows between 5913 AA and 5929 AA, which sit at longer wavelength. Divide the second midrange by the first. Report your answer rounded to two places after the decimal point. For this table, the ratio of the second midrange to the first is 1.04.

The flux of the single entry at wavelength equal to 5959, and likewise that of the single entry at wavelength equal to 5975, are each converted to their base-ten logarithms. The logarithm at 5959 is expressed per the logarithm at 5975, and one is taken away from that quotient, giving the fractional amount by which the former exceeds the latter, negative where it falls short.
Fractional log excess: 0.020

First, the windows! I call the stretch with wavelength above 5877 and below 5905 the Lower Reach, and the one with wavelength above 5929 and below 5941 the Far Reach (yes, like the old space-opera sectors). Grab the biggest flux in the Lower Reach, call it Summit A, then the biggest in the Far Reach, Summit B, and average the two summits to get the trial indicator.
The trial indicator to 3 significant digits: 18.7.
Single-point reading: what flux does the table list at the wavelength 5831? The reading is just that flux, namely 19.8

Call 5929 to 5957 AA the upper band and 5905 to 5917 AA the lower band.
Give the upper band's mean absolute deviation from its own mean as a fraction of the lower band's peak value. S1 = 0.060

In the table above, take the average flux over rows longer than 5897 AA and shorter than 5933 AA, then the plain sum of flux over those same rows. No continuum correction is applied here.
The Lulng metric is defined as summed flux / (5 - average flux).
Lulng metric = -13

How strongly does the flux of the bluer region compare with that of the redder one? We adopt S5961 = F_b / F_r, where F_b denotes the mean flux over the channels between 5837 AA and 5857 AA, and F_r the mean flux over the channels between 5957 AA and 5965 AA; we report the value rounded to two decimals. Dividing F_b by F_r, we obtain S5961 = 1.00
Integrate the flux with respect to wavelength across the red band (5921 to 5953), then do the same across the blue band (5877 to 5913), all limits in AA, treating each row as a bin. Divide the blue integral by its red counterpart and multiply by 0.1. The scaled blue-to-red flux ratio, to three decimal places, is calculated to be 0.102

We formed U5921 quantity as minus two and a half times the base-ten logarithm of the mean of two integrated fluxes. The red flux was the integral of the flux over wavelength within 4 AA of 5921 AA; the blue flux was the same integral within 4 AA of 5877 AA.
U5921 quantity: -5.42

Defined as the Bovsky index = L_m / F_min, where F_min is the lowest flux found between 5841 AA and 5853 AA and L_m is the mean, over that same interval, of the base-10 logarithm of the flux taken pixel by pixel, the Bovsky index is 0.0746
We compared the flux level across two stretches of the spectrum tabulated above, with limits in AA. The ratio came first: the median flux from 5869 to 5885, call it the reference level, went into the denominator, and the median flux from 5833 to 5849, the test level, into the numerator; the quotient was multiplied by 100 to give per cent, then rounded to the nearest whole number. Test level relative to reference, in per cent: 105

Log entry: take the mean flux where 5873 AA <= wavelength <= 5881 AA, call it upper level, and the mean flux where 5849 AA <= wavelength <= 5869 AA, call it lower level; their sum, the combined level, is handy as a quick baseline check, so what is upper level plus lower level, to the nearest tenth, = 36.0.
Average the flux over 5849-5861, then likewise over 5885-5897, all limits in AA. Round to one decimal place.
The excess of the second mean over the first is -2.3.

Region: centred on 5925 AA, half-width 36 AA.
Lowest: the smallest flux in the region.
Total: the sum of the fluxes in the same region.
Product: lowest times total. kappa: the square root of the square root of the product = 8.2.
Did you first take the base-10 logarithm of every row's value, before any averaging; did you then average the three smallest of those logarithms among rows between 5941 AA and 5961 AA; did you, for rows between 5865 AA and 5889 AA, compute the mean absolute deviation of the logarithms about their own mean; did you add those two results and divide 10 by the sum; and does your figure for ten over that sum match 7.71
